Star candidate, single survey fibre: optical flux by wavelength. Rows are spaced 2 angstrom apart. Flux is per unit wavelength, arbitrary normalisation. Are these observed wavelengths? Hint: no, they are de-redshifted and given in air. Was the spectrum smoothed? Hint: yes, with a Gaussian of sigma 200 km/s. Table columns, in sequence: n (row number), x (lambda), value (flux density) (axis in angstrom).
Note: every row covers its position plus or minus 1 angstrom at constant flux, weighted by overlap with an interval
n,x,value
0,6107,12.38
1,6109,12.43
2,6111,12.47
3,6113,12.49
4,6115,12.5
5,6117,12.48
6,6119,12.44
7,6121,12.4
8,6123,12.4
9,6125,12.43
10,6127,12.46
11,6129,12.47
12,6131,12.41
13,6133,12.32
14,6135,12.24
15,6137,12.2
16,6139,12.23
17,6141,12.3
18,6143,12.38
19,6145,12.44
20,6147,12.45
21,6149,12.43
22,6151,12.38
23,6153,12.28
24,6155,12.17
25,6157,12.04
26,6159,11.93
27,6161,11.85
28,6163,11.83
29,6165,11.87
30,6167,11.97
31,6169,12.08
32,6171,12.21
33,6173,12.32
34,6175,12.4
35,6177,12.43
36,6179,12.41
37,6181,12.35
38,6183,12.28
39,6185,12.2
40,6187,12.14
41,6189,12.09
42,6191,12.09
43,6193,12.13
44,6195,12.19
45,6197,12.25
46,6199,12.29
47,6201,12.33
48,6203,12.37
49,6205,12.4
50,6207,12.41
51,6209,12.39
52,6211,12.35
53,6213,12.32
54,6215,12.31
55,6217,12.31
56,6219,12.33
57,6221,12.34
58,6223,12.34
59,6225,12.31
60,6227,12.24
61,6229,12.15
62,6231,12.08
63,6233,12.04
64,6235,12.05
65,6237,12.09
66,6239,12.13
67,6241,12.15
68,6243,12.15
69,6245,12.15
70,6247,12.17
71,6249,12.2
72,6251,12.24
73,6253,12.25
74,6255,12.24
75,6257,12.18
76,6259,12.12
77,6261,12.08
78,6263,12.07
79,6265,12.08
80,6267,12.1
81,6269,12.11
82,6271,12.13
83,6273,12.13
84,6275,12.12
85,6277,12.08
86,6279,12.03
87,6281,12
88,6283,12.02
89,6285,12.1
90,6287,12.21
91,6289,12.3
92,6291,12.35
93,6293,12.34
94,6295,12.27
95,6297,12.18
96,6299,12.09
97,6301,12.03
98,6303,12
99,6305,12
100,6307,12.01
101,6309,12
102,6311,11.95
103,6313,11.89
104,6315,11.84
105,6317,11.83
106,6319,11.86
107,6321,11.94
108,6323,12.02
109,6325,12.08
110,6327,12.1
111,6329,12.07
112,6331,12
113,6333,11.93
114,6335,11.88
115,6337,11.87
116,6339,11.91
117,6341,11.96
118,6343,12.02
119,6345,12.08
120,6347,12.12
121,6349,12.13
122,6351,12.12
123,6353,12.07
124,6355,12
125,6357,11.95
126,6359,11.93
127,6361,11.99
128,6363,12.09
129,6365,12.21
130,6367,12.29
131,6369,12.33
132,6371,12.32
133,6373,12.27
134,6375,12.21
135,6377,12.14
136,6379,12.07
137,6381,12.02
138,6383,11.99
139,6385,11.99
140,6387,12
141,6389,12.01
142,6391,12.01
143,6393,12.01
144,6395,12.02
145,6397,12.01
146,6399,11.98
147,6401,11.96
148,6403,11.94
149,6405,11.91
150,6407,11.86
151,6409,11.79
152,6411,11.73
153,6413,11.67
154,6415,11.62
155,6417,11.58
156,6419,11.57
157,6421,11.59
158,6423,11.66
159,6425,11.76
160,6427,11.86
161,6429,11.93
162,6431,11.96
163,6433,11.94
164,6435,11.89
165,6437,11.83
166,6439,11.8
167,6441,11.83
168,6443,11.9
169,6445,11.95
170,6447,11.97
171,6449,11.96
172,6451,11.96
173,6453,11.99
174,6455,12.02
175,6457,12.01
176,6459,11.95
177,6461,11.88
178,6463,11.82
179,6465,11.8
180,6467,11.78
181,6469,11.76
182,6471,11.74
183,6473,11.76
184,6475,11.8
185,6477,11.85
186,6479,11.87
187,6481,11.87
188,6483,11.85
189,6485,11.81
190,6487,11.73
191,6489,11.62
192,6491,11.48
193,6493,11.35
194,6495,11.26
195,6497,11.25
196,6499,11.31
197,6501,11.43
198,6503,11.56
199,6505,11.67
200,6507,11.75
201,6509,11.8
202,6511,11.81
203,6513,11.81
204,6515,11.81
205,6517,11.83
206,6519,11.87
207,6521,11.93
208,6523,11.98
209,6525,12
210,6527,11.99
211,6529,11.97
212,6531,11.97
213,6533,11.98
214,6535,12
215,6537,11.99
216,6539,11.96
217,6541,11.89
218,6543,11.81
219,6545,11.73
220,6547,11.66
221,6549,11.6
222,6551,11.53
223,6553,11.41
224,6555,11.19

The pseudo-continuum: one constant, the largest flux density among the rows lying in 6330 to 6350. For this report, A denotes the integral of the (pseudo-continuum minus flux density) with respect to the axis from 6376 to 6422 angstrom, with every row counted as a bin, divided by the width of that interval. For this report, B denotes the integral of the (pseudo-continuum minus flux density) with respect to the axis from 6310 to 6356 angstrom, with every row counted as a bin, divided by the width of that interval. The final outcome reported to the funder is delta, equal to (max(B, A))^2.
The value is 0.06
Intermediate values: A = 0.24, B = 0.14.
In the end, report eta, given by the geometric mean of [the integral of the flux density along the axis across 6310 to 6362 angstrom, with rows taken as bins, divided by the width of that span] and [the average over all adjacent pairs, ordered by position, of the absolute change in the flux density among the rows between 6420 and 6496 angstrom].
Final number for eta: 0.76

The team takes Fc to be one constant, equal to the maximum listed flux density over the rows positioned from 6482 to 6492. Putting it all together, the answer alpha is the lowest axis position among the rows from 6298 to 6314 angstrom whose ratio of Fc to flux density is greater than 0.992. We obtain 6313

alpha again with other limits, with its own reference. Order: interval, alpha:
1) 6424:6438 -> 6425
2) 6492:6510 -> 6493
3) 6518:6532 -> 6519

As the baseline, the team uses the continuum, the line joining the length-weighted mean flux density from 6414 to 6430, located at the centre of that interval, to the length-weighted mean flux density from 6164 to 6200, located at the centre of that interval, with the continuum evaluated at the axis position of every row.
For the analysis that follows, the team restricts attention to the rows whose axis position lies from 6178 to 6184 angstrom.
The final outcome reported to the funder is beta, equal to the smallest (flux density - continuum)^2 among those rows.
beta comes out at 0.006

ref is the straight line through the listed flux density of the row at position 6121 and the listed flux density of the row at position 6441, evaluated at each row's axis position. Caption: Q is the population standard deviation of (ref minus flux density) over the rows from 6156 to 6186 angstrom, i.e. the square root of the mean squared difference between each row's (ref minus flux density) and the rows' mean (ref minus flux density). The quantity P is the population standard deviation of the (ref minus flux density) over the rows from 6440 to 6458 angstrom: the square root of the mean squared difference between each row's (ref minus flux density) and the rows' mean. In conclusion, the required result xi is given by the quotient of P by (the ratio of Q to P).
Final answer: 0.02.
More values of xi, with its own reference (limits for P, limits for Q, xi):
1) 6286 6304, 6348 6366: 0.15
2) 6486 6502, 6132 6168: 0.12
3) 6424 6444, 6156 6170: 0.04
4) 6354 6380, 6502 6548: 0.16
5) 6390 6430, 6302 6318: 0.33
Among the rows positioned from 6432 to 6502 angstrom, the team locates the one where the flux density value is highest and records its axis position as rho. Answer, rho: 6455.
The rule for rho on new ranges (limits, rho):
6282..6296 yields 6291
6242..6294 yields 6291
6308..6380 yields 6369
